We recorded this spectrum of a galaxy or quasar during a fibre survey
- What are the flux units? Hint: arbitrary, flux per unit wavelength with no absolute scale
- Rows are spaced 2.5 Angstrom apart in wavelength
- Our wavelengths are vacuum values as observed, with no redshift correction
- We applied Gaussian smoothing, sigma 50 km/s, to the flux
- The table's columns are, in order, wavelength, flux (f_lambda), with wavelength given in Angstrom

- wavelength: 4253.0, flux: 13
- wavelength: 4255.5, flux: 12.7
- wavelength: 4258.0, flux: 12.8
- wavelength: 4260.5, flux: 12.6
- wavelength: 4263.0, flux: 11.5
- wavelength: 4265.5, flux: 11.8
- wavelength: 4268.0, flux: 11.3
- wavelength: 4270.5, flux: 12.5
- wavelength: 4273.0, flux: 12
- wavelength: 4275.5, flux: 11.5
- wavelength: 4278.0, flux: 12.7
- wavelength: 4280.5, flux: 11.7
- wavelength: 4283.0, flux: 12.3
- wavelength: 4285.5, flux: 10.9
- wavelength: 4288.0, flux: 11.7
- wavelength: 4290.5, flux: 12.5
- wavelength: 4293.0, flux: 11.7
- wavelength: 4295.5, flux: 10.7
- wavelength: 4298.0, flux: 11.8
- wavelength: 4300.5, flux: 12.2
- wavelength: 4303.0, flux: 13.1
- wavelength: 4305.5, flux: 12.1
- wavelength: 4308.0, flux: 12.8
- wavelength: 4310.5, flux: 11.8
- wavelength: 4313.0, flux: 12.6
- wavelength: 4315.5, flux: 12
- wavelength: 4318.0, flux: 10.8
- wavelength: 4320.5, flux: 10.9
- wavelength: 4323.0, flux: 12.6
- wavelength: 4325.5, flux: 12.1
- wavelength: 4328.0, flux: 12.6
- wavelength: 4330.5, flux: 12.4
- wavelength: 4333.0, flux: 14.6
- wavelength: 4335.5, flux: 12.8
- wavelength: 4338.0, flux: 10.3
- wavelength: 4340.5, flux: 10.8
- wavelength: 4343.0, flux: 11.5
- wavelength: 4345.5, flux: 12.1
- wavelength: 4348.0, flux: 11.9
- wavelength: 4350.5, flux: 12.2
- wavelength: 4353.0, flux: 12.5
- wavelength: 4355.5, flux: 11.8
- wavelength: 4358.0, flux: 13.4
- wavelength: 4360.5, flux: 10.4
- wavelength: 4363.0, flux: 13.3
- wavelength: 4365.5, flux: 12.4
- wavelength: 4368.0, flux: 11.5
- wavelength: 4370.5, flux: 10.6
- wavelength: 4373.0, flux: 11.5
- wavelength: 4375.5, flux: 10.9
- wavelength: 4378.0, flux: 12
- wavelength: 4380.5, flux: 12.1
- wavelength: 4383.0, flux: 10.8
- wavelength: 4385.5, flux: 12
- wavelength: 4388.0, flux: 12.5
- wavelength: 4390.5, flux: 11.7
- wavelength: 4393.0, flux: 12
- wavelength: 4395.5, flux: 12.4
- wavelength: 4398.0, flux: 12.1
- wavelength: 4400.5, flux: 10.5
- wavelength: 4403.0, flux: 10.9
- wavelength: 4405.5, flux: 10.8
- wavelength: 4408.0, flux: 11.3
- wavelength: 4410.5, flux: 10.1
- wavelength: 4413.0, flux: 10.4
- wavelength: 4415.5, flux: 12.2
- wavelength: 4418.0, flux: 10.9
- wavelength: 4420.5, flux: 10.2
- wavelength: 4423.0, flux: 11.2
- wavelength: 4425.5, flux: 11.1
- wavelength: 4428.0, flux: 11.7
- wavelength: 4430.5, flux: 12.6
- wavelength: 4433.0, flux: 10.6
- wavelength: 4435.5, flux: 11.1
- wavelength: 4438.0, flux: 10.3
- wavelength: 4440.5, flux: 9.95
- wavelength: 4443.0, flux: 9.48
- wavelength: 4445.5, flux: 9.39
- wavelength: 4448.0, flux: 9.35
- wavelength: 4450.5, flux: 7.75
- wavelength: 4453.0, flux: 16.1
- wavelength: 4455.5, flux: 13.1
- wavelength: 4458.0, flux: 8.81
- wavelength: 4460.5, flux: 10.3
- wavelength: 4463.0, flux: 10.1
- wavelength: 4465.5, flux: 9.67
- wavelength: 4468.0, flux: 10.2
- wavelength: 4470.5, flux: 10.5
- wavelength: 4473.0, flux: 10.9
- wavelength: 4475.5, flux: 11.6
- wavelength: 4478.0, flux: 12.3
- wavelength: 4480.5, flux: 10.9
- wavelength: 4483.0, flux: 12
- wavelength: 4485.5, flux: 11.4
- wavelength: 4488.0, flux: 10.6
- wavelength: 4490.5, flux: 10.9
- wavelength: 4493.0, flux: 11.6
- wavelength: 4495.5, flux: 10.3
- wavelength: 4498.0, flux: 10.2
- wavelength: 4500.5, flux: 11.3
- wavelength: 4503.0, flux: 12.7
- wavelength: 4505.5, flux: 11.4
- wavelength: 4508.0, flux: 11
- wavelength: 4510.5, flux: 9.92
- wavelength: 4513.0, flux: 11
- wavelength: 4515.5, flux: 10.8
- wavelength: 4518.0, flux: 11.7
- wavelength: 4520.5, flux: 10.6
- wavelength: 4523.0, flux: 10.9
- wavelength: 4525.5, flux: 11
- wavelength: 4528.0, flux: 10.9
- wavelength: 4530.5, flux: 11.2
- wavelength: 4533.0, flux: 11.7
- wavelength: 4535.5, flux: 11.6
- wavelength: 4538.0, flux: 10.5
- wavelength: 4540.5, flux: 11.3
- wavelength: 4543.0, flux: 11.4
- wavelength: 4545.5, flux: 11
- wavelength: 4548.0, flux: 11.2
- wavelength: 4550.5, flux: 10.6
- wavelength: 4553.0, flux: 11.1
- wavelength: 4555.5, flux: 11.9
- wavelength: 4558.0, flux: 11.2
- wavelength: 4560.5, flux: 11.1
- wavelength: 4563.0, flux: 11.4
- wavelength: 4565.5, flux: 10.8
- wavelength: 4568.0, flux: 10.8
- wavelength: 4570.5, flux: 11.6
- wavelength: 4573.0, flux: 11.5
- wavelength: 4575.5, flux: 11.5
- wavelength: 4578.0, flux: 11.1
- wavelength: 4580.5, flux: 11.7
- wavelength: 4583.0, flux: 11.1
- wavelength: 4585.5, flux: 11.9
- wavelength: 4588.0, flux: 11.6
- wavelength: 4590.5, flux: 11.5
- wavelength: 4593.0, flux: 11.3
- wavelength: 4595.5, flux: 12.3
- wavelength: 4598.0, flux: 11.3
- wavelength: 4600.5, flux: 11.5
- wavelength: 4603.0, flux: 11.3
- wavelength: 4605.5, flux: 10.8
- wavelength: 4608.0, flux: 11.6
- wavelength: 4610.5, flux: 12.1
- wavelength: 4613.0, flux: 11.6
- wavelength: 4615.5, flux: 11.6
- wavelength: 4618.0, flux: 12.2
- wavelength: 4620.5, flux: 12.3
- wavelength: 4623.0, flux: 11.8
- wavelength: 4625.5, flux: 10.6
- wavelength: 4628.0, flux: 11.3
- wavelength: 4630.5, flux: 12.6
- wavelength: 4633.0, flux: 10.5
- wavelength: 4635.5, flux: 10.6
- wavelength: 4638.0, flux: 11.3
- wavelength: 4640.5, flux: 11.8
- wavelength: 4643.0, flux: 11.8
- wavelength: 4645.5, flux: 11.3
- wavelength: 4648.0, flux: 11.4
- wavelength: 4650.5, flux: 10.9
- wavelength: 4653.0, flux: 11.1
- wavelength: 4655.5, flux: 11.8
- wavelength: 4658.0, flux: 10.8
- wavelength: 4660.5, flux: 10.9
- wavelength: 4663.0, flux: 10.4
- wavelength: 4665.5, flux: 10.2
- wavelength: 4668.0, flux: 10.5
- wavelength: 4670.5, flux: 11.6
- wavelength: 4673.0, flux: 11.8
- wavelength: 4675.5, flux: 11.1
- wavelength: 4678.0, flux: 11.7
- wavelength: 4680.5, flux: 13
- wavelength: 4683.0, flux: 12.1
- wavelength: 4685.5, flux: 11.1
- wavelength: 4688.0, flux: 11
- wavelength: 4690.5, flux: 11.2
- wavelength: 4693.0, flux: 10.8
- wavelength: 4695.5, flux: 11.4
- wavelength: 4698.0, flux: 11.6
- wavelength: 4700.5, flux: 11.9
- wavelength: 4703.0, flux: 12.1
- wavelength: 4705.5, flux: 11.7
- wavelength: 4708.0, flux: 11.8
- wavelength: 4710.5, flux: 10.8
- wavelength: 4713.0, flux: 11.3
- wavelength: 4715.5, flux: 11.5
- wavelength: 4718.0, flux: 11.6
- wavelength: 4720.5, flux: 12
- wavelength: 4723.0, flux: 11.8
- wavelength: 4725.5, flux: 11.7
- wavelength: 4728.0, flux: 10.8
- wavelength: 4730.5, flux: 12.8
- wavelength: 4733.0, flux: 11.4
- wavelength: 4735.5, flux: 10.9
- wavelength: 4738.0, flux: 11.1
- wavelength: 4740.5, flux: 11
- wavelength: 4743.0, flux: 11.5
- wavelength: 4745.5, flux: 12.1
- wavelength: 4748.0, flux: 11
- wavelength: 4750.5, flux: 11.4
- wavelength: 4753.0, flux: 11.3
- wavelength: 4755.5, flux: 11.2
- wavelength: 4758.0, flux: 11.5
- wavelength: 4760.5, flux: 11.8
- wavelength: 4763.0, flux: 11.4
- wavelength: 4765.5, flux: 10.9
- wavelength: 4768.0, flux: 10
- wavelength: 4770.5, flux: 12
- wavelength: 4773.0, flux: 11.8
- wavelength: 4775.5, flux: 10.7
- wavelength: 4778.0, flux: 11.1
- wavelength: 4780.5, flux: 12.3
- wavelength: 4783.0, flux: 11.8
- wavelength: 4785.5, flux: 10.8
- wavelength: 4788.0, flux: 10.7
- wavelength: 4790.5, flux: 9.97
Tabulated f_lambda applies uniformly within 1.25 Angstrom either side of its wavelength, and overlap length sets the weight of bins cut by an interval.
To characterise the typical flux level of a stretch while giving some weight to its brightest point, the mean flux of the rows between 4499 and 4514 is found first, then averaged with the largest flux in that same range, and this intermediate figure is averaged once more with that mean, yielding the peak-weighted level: 11.6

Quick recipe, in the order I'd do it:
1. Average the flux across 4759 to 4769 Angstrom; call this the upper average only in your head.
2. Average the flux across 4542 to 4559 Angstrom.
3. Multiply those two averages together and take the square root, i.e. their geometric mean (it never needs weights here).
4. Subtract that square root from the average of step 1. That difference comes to -0.1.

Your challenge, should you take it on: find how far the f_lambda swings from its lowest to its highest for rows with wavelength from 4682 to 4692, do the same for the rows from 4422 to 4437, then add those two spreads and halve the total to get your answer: 1.55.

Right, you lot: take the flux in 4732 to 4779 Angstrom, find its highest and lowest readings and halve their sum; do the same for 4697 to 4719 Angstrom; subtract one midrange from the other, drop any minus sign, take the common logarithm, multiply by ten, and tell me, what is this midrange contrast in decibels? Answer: -4.0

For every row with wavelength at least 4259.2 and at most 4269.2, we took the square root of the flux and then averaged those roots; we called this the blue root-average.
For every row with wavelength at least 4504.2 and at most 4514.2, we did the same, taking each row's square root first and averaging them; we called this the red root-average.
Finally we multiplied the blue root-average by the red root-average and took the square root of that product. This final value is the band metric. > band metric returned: 3.36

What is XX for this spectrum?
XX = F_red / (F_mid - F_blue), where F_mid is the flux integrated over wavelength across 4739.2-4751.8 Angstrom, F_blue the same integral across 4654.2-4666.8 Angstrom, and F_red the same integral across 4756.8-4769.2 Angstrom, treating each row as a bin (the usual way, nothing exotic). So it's 19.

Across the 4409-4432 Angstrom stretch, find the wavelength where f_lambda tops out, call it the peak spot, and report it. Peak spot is 4430.5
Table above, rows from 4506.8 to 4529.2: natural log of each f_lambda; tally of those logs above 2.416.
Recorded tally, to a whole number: 1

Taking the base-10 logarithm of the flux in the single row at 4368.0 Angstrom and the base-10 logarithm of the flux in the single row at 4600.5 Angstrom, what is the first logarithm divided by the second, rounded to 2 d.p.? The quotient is 1.00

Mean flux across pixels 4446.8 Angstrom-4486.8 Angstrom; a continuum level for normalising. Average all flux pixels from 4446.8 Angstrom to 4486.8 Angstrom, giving 10.9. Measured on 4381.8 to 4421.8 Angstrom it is 11.3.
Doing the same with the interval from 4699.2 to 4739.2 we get 11.6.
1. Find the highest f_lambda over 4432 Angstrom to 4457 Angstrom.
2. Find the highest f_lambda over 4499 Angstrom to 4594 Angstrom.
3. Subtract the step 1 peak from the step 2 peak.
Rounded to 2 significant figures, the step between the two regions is -3.4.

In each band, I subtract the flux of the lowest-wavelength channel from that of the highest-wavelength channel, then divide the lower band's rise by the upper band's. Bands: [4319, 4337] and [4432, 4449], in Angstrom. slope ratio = -1.5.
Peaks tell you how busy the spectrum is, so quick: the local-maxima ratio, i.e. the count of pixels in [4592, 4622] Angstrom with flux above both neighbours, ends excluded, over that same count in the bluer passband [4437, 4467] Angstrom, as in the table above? 1.5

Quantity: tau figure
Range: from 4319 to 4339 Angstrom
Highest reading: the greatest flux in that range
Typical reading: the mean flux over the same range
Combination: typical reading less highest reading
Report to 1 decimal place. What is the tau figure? -2.3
